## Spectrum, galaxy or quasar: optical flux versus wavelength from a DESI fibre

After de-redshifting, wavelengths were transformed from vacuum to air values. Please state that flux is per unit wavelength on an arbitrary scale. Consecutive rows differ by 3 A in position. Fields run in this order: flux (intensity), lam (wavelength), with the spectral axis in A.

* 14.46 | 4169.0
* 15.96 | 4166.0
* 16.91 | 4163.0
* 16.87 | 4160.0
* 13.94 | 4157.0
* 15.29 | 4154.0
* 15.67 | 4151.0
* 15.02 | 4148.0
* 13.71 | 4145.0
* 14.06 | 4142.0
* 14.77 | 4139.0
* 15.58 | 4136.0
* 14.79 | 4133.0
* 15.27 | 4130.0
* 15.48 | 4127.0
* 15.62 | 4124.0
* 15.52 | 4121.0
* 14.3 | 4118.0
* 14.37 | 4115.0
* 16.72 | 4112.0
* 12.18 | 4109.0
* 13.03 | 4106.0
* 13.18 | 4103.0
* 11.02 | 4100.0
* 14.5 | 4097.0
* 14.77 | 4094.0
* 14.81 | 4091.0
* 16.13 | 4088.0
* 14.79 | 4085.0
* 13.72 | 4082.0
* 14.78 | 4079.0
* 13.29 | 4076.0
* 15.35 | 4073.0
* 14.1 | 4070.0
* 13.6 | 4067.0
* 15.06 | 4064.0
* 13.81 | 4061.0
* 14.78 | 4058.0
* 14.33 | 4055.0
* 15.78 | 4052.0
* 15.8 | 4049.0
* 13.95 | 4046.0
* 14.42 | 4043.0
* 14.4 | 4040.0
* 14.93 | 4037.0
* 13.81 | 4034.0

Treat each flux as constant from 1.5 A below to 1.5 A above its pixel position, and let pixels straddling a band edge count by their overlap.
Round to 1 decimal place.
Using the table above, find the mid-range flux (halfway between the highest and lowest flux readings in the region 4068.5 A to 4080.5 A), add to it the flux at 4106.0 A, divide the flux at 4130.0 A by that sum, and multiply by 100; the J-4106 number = 55.8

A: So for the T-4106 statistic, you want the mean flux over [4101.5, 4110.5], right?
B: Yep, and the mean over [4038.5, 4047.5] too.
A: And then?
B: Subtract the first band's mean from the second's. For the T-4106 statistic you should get 1.5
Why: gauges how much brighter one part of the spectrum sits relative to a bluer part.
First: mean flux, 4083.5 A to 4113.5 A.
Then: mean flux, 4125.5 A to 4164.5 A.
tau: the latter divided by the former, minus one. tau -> 0.076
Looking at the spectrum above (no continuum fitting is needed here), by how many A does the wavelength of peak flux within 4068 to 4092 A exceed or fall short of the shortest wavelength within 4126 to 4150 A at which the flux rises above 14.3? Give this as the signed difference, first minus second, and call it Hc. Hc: -39 A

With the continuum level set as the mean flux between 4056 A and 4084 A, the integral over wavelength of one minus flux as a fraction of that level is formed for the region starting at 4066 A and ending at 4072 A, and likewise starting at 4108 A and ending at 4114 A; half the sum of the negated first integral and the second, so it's -0.13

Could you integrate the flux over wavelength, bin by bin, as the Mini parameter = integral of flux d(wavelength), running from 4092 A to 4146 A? 777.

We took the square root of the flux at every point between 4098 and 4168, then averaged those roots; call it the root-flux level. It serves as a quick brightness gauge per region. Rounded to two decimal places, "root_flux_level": 3.84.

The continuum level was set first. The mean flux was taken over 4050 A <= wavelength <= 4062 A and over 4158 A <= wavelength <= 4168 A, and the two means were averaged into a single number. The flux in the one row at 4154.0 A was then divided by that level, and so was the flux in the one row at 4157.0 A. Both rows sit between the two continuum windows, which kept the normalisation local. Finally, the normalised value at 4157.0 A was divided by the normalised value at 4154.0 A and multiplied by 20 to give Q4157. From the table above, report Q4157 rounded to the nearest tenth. 18.2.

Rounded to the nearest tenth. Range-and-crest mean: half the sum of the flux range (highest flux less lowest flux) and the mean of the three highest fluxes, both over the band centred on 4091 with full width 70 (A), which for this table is 10.9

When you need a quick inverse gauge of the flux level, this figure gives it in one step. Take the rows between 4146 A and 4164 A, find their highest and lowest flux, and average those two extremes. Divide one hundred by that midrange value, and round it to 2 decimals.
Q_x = 6.48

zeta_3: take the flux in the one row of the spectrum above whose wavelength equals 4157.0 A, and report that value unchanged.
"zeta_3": 13.94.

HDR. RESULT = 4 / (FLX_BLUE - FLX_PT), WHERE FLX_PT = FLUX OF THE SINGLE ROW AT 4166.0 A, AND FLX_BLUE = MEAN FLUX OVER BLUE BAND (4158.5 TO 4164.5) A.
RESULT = 4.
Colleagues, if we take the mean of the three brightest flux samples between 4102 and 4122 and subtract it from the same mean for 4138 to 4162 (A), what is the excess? 0.4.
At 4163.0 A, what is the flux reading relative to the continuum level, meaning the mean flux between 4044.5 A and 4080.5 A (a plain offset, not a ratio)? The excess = 2.4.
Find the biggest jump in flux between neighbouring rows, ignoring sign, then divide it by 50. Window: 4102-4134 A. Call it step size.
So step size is 0.091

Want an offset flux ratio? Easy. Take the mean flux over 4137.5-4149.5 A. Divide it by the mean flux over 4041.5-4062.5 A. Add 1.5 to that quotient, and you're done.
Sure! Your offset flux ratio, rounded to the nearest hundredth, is 2.48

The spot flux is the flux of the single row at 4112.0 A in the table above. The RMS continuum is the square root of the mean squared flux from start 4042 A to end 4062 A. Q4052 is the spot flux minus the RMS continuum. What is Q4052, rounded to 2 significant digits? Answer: 2.0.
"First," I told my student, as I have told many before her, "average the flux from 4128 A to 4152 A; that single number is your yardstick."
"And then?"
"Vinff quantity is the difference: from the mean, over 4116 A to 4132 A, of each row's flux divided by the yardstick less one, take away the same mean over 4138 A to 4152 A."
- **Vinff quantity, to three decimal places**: 0.040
